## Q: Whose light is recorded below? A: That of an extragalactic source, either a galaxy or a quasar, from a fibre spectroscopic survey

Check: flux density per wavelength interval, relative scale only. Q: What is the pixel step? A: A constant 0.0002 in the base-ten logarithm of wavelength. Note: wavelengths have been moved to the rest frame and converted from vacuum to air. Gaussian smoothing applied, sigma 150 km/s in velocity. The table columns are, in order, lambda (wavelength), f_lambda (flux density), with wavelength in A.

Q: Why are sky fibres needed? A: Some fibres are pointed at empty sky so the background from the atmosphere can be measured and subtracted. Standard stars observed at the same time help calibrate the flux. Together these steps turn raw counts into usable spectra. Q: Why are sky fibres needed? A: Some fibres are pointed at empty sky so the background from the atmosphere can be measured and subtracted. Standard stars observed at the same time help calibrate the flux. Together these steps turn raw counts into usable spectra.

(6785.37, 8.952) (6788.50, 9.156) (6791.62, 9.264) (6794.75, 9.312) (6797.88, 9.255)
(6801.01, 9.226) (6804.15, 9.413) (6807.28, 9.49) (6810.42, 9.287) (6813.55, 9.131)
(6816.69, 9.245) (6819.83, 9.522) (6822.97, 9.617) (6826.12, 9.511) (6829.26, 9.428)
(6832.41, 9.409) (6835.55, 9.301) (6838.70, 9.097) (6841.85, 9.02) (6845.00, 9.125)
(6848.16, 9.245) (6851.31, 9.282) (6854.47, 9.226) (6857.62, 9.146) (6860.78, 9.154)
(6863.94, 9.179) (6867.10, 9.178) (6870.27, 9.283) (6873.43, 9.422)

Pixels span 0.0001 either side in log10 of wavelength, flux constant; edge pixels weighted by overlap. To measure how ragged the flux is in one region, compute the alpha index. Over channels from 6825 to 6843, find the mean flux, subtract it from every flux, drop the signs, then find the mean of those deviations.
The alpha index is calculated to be 0.16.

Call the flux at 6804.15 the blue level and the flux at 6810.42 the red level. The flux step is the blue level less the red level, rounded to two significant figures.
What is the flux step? 0.13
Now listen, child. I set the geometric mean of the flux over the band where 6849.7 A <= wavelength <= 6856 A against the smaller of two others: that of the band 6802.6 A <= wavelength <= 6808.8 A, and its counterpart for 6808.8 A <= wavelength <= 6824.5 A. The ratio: 0.989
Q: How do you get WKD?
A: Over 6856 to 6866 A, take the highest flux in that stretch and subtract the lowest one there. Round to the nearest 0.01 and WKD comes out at 0.03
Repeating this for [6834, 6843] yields 0.28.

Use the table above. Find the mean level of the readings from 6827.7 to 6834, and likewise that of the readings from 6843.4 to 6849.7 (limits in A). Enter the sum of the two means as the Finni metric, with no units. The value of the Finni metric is 18.60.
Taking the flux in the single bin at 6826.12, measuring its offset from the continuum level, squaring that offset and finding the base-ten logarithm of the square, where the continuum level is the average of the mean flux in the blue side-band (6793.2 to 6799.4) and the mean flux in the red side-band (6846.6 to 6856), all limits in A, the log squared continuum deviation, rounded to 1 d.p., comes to -1.2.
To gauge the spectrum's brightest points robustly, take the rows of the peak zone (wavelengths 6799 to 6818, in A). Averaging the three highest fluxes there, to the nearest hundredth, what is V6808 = 9.40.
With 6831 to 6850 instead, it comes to 9.32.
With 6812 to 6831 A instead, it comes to 9.55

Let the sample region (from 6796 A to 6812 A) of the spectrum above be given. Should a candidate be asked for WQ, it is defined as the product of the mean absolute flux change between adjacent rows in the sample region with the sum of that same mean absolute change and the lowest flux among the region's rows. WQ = 1.2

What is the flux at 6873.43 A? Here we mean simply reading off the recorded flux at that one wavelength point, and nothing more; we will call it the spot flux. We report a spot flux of 9.422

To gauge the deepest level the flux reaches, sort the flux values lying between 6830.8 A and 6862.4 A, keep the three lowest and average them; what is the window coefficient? 9.08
